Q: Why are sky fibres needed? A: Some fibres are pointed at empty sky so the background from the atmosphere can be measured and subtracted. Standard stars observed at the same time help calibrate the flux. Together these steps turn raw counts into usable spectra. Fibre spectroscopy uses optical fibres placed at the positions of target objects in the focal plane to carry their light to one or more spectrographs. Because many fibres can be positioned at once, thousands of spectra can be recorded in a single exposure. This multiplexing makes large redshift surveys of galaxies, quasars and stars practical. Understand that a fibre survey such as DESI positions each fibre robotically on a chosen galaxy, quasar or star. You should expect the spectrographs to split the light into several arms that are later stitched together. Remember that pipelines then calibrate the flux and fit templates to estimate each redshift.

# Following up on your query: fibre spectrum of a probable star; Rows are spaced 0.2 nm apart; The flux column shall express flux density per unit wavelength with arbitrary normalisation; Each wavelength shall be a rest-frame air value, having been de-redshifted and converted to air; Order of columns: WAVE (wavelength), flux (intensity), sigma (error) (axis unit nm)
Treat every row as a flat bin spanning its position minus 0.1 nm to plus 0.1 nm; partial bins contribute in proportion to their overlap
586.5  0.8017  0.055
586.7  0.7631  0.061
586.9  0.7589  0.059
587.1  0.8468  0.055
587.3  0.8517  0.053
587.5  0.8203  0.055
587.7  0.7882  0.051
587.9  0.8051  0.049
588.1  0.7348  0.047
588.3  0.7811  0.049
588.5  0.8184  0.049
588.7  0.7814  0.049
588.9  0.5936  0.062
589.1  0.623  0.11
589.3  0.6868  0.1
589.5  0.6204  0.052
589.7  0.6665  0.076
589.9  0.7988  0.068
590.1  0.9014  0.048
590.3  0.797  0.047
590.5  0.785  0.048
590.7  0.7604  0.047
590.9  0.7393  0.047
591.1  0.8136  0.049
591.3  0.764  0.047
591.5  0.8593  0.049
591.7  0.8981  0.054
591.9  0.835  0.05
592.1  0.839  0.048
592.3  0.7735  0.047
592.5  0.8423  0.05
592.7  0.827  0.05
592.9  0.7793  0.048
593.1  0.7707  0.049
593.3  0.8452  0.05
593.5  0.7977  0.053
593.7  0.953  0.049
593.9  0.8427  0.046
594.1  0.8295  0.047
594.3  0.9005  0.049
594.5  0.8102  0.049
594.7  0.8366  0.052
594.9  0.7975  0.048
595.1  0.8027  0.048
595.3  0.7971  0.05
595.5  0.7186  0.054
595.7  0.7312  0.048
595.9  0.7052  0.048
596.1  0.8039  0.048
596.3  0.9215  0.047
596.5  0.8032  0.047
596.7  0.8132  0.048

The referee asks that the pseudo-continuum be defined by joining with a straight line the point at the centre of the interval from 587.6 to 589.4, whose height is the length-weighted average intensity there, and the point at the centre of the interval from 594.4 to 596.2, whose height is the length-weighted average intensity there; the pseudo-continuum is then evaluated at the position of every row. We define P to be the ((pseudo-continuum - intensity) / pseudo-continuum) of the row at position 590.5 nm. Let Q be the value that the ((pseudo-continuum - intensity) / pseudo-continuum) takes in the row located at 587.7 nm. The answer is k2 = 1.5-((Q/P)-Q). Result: -0.2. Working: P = -0.05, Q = -0.08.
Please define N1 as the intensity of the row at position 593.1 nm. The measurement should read 0.7707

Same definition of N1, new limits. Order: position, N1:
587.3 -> 0.8517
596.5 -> 0.8032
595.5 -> 0.7186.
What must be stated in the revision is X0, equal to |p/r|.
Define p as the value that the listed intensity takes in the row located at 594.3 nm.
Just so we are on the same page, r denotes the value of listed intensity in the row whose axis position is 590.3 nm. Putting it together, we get 1.13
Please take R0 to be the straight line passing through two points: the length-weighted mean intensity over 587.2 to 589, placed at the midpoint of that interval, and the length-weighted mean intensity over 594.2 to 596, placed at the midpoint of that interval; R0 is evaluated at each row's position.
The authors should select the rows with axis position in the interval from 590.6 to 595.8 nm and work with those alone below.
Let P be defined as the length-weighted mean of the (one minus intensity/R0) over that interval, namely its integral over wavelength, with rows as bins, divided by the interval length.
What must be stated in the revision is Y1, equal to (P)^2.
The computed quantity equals 0.001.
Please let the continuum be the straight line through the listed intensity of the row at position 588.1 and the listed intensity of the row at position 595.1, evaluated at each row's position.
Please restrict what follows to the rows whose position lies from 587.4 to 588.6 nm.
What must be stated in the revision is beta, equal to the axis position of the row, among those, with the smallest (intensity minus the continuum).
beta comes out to 588.1 nm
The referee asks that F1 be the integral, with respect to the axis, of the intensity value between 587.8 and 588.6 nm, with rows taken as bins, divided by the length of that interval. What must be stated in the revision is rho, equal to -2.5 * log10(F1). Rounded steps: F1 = 0.785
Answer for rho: 0.263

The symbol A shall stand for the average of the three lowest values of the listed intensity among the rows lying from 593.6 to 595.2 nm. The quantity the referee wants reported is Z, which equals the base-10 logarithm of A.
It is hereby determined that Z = -0.095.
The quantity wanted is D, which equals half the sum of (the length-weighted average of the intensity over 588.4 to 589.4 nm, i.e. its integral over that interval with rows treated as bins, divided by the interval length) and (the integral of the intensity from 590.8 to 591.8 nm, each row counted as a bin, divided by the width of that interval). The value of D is 0.76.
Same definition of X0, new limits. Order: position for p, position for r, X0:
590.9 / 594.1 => 0.89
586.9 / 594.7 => 0.91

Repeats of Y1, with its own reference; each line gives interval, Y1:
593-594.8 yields 0.005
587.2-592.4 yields 0.000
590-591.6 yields 0.001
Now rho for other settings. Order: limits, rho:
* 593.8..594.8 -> 0.184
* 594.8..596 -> 0.300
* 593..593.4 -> 0.232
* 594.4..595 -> 0.222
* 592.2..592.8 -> 0.223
